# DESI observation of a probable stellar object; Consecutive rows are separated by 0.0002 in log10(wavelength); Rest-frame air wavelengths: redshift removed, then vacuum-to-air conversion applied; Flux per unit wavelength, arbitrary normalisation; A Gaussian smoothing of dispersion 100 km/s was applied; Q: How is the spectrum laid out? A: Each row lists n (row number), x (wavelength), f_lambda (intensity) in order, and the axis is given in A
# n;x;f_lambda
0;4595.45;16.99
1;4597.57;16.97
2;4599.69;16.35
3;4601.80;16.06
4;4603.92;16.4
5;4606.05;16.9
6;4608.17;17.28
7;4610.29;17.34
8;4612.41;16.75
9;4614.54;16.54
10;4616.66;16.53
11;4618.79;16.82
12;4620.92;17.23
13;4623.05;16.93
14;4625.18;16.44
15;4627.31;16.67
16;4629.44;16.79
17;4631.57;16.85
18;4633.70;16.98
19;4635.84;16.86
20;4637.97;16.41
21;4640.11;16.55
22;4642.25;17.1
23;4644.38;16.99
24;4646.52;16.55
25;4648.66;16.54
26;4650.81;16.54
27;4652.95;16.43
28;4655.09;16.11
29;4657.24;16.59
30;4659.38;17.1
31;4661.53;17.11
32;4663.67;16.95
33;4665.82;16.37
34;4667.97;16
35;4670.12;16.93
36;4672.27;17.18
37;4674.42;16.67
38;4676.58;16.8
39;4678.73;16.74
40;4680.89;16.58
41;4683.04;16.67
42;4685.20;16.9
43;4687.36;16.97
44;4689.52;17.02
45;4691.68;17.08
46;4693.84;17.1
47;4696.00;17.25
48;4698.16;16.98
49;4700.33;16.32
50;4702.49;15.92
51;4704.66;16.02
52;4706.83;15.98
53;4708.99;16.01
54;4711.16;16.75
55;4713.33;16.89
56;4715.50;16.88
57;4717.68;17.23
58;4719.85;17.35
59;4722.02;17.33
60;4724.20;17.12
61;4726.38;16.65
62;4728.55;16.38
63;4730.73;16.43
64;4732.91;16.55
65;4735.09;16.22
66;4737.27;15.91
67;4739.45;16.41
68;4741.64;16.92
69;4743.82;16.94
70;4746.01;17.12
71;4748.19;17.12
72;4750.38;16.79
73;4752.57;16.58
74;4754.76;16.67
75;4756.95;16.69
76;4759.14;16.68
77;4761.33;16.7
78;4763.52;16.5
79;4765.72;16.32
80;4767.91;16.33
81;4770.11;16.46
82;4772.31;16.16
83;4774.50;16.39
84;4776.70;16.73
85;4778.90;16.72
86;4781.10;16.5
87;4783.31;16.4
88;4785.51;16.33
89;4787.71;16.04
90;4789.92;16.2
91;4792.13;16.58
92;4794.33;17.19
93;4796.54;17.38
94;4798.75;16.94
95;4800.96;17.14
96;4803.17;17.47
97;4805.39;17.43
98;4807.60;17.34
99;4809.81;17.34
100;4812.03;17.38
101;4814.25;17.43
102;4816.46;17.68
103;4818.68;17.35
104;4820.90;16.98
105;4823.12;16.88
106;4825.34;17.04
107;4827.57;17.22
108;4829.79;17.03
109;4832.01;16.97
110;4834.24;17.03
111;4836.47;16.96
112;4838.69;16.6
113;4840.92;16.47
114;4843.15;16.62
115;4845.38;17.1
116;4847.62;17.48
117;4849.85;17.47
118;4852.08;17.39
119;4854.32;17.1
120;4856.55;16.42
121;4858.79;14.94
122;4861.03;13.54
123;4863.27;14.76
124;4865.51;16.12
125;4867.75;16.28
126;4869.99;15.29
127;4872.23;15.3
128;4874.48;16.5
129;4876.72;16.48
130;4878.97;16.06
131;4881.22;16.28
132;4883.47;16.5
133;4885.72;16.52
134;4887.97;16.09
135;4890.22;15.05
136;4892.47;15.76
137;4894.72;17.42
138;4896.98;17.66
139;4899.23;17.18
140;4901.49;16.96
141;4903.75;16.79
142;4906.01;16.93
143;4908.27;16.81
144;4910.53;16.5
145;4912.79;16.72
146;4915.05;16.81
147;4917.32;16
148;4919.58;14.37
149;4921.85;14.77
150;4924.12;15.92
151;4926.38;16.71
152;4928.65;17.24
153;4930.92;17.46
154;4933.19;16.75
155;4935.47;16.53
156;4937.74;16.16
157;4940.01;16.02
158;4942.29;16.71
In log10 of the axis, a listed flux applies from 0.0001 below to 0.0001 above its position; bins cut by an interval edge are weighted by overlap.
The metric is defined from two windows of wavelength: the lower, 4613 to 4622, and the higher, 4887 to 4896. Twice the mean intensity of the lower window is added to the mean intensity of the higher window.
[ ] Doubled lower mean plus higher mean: 49.64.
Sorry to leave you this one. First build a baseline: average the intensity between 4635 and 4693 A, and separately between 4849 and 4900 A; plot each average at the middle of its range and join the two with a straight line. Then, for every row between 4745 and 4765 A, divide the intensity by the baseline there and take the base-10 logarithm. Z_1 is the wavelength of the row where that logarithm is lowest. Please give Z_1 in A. 4763.52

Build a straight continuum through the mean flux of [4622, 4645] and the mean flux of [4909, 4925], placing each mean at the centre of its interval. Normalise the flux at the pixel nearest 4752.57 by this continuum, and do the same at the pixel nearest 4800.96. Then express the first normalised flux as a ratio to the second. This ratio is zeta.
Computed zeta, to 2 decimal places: 0.96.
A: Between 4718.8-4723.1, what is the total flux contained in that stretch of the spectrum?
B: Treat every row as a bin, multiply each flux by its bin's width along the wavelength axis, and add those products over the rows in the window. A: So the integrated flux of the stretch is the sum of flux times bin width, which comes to 75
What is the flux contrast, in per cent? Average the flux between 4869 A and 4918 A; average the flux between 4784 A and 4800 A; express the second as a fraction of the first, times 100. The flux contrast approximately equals 101.4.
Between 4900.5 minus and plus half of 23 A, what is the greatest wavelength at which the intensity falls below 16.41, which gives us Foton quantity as 4892.47 A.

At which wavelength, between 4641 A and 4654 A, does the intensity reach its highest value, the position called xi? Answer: 4642.25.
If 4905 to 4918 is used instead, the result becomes 4906.01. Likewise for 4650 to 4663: 4661.53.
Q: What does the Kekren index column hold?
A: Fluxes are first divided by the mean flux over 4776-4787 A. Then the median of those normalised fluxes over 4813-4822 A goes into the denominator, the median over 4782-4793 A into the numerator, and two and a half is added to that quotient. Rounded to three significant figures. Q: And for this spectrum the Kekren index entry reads 3.44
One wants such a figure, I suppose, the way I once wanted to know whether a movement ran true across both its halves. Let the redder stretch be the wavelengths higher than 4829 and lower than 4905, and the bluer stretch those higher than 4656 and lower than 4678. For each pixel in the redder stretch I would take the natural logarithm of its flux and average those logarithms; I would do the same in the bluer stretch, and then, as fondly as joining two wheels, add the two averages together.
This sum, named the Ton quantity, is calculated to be 5.62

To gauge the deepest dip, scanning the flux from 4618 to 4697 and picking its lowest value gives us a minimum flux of 16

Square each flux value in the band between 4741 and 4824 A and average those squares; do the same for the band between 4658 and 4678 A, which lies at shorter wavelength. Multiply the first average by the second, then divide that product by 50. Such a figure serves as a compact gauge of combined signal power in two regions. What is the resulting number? 1600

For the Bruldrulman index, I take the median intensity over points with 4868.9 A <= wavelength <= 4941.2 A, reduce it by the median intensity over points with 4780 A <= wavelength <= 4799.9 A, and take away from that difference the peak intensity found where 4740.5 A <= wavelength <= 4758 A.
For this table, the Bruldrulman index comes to -17.1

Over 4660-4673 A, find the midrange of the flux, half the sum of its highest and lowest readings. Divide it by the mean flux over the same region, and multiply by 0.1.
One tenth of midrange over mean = 0.0990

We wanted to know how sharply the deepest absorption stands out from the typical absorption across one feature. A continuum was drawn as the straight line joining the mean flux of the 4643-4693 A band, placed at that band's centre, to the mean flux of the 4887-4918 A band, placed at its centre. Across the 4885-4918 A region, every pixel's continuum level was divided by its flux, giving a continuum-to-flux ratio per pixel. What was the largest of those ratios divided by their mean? 1.10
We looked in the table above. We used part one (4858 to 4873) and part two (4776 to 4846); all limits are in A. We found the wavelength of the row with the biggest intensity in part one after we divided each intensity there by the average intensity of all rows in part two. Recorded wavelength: 4867.75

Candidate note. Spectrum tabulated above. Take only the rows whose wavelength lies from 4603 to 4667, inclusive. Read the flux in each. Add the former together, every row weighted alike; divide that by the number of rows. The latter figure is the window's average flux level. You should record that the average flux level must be 16.8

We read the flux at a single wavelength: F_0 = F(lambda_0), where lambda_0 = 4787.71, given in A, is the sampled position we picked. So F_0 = 16.04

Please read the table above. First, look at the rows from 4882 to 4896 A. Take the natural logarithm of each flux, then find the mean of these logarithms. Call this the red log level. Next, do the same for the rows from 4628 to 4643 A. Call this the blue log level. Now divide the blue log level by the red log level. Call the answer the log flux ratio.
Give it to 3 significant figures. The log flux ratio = 1.01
